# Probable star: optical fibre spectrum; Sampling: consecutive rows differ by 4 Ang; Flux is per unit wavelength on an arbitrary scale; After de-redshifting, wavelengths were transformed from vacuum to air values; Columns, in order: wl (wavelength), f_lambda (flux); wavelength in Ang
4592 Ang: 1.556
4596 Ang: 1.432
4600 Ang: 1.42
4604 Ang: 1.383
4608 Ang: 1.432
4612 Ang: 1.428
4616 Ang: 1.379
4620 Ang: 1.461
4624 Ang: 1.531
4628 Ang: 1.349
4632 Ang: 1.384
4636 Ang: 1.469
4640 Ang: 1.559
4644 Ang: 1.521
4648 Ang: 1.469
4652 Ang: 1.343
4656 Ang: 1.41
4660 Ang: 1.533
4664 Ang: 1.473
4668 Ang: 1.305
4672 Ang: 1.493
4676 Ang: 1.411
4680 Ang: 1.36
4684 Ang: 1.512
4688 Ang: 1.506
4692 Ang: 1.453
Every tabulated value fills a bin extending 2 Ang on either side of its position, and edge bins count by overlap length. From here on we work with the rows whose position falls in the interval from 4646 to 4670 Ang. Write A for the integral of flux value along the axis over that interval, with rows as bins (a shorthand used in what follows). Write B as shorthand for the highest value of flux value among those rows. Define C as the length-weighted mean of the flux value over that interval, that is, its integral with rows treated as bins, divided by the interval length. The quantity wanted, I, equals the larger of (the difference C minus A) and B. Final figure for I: 1.53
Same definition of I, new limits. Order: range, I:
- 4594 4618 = 1.43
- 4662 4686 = 1.51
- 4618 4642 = 1.56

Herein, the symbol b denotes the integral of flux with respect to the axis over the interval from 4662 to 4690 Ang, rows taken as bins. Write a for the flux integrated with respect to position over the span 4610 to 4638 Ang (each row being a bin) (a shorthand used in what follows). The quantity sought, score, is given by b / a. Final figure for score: 1.01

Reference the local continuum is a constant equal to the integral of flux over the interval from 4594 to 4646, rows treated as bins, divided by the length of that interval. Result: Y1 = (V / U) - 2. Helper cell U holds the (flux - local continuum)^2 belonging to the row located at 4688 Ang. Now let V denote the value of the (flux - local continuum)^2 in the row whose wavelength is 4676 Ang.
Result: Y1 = -1.76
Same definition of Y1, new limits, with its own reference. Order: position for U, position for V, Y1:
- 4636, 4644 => 6.63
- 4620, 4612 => -1.44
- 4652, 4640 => -0.61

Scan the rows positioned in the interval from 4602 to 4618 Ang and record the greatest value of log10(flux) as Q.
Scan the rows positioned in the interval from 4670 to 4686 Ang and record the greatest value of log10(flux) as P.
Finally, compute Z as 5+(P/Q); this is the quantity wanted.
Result 6.15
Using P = 0.180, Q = 0.156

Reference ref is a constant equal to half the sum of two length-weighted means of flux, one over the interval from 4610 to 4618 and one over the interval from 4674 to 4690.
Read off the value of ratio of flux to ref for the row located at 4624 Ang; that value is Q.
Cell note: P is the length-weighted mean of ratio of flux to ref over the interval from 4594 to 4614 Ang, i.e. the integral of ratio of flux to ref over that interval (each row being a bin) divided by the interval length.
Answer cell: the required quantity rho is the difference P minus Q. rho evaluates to -0.08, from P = 0.996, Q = 1.07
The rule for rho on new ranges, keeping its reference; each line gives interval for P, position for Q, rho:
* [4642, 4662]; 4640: -0.07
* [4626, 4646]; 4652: 0.08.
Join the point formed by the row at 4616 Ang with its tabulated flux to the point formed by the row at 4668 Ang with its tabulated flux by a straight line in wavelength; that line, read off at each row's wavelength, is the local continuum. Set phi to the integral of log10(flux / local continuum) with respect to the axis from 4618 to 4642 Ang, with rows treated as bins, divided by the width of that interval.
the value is 0.030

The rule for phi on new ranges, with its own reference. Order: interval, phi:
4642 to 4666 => 0.041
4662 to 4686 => 0.041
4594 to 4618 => 0.006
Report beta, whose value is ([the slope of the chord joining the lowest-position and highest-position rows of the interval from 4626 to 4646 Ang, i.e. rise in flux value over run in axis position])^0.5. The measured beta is 0.10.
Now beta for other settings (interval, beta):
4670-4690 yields 0.03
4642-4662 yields 0.03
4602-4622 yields 0.07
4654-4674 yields 0.07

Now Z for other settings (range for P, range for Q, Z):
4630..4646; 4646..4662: 6.04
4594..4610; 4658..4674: 5.84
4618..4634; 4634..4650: 5.96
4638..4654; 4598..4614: 6.24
